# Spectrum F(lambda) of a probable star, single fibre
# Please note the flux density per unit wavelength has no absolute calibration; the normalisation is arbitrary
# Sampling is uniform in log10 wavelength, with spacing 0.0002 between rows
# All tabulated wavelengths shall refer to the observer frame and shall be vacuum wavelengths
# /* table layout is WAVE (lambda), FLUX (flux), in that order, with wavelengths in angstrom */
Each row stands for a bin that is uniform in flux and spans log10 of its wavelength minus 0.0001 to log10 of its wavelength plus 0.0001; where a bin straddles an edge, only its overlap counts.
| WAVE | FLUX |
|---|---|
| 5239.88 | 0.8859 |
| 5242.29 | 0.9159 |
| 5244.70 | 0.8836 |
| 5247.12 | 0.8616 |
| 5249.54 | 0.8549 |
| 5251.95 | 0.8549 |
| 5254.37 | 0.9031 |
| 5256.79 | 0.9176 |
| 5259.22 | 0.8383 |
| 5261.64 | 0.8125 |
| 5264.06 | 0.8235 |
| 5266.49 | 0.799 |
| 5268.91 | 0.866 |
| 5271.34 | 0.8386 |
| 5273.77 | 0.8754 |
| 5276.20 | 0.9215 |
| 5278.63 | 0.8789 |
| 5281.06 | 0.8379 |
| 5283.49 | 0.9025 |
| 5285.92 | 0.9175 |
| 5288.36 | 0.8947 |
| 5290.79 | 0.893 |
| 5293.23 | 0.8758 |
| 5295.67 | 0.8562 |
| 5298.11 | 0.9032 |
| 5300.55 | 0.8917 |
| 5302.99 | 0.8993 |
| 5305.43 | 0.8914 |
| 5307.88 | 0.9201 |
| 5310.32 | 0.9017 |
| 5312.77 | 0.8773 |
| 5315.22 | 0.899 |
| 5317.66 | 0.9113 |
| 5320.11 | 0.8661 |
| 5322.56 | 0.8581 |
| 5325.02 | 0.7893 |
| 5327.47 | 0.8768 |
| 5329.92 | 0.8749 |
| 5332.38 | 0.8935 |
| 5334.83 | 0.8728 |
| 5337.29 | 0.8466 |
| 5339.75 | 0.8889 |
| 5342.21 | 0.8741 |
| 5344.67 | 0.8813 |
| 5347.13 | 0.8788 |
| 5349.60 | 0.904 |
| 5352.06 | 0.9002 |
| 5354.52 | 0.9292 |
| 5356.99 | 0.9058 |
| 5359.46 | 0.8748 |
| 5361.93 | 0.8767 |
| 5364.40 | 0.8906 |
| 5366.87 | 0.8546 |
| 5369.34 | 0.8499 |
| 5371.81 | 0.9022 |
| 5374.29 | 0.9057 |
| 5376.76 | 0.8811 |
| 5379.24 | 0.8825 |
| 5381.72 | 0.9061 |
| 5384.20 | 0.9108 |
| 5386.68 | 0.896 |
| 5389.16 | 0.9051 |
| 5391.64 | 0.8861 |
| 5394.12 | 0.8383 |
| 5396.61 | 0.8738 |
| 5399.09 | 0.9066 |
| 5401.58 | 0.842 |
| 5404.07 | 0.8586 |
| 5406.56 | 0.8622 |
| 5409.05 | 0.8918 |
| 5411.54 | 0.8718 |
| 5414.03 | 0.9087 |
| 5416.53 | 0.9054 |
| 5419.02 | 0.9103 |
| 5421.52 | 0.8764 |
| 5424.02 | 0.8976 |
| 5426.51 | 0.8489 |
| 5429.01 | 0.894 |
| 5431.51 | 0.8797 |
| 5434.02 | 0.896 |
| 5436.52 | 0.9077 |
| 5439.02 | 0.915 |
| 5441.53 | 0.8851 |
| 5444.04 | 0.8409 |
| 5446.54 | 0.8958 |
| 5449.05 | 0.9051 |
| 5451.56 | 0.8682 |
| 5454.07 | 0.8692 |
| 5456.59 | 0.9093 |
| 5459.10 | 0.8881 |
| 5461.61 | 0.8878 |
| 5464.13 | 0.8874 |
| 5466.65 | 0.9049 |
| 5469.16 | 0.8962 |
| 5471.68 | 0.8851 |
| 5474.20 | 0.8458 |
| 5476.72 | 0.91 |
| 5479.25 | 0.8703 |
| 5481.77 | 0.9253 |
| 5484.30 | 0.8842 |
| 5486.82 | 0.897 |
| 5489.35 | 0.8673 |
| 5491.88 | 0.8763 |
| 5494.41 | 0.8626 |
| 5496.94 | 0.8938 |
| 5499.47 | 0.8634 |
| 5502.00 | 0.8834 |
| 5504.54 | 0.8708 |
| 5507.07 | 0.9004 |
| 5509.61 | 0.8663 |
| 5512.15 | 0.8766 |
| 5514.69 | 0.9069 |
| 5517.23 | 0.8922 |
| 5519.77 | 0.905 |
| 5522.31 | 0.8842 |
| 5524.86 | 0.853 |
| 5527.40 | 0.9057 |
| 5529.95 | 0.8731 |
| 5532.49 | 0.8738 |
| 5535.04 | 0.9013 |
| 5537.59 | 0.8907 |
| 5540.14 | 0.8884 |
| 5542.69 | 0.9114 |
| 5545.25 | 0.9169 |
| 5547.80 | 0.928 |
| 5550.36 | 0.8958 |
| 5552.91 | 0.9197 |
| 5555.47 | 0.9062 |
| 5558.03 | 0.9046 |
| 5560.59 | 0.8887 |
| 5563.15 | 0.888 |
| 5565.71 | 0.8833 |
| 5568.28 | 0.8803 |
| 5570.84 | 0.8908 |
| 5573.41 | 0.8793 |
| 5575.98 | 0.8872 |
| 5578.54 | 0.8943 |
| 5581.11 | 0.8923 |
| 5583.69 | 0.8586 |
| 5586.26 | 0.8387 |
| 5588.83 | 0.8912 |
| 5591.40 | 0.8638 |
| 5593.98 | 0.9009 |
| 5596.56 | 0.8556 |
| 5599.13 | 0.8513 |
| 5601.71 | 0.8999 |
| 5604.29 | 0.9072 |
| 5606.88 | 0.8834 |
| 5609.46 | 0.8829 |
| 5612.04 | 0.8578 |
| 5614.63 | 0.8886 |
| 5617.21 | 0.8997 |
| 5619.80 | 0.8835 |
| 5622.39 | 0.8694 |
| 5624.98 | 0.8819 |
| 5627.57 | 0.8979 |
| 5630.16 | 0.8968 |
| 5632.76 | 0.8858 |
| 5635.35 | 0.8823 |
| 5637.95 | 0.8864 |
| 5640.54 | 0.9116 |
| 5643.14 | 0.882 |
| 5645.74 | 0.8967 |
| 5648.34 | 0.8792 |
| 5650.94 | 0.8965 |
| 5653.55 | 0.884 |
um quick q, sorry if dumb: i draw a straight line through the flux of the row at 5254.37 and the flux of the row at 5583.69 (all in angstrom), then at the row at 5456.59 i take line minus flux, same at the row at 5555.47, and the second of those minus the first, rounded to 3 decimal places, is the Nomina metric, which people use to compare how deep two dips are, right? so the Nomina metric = -0.010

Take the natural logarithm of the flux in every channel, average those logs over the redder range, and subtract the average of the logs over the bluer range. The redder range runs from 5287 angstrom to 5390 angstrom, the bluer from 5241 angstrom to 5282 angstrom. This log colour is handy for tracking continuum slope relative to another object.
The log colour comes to 0.025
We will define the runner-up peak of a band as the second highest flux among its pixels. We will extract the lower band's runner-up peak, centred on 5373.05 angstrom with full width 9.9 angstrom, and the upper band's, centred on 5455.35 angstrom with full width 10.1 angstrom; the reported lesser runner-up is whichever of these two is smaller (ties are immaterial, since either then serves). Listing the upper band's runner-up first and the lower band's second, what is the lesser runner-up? 0.888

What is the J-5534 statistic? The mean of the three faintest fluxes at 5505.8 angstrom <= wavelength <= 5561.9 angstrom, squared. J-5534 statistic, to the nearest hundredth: 0.75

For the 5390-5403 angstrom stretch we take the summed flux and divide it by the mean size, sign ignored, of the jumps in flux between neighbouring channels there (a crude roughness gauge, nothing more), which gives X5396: 96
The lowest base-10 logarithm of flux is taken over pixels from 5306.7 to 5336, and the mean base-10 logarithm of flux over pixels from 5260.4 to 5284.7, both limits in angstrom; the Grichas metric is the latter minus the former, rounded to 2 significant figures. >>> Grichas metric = 0.035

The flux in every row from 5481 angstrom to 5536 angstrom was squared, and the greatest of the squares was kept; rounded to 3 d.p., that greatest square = 0.856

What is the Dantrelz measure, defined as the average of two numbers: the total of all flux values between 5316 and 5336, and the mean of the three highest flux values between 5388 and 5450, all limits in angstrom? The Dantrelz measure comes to 3.9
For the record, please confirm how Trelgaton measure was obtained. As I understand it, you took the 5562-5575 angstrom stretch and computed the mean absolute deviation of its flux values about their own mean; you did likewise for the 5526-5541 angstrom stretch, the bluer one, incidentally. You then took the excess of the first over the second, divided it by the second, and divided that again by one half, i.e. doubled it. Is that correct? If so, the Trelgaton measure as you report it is -1.2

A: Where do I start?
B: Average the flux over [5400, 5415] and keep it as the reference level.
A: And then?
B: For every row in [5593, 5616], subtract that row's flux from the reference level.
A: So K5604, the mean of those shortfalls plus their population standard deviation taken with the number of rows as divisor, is 0.01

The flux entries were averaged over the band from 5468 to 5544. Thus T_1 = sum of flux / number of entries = 0.885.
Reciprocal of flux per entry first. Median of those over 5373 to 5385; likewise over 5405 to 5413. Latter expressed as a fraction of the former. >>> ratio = 1.04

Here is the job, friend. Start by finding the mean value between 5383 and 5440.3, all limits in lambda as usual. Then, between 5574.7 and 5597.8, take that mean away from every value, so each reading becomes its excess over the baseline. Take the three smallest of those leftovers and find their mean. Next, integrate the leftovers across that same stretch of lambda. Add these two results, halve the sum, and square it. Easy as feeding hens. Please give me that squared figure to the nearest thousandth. 0.019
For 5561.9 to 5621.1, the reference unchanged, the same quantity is 0.032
